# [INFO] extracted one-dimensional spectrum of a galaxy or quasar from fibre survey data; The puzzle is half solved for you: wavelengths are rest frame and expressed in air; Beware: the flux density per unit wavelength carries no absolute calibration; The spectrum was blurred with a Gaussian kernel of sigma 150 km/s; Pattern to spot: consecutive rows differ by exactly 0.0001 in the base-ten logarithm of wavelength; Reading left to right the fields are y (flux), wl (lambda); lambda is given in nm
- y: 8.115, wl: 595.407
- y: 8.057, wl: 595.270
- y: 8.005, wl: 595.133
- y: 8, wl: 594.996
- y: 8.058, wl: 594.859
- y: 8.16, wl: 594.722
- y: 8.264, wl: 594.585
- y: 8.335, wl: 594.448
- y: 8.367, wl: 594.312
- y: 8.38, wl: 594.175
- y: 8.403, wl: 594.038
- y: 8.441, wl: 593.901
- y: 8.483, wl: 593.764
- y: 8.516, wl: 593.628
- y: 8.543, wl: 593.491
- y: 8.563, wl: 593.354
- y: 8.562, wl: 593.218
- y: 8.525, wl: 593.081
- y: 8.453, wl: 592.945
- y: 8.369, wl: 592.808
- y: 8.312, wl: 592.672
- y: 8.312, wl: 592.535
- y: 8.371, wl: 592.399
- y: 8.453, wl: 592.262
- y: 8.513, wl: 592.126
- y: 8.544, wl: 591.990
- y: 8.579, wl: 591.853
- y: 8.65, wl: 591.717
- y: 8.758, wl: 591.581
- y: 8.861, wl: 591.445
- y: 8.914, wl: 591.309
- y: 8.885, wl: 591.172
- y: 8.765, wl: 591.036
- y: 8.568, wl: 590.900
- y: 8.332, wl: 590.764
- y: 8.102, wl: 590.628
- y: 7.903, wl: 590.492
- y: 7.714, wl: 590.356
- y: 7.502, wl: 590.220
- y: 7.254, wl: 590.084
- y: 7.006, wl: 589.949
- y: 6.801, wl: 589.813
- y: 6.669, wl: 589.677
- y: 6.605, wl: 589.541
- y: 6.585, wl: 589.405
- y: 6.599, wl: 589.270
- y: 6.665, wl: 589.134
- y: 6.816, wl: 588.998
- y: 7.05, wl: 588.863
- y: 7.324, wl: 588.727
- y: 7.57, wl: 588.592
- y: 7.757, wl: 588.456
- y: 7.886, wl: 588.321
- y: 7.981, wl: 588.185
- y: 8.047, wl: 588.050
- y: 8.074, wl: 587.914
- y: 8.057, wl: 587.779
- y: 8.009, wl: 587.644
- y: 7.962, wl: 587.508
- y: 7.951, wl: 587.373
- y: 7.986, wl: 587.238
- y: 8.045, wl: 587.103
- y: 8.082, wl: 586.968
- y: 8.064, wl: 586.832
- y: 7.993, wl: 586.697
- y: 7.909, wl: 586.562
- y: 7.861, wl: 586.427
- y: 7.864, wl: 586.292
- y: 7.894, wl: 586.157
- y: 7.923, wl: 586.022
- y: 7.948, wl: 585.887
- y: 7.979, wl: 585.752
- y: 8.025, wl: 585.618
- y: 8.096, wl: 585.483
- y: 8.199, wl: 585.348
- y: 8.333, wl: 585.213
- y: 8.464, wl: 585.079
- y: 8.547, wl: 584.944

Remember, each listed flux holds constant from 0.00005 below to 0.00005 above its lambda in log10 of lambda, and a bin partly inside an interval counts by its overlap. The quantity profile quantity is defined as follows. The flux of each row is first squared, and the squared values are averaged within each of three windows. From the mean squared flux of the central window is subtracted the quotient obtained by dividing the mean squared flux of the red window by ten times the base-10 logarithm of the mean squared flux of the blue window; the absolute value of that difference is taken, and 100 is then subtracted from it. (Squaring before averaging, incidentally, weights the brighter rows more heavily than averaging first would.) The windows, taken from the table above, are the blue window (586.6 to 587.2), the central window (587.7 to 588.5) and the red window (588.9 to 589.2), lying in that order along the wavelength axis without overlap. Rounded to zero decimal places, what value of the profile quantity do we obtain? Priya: -39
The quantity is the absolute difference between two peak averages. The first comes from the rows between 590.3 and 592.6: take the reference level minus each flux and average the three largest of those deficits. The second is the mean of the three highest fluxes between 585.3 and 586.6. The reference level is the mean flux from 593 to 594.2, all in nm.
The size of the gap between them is 7.52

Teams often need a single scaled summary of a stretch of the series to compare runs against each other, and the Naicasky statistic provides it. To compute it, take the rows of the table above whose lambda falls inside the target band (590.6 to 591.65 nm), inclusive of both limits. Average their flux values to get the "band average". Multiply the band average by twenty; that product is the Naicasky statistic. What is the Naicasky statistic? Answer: 173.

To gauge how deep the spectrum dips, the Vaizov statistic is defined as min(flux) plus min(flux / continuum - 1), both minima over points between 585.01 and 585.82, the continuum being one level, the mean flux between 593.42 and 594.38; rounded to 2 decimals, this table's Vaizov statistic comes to 7.92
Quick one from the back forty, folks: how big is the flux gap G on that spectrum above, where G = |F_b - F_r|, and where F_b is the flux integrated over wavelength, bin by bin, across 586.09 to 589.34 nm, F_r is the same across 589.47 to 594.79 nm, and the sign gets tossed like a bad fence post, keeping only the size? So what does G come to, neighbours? 19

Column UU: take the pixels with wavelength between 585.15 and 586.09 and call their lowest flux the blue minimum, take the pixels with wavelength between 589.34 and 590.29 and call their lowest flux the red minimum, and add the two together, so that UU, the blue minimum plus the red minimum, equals 14.51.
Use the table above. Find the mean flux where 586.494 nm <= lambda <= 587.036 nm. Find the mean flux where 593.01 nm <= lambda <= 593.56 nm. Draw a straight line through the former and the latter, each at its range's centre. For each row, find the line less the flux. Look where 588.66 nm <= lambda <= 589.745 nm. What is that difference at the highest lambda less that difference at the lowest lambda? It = 0.7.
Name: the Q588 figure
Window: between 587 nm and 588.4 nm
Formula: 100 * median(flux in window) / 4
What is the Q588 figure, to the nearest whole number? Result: 200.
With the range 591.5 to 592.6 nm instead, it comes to 213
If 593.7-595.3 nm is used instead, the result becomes 207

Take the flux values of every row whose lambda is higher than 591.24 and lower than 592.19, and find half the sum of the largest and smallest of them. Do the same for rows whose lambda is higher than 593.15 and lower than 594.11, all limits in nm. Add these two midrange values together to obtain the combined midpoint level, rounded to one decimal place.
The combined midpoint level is 17.2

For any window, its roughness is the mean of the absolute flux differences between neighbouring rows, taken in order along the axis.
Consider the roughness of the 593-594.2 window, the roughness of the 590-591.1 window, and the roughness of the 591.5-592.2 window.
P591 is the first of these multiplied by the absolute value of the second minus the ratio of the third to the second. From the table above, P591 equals 0.00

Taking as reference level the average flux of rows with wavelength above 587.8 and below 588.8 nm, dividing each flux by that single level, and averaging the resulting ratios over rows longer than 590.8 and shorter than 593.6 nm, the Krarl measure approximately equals 1.10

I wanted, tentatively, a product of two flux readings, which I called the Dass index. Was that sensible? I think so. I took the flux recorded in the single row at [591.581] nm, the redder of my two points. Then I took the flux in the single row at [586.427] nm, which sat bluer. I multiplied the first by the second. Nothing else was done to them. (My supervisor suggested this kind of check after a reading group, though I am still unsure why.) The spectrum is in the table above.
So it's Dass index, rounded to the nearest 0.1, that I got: 68.8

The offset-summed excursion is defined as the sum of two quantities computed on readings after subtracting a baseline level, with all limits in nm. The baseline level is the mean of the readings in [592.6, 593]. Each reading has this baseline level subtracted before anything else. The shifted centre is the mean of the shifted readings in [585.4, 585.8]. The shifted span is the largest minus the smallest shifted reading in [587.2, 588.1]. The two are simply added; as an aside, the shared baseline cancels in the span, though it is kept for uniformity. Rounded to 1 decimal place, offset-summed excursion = -0.2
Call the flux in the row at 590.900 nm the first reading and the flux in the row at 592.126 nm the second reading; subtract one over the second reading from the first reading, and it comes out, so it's 8.5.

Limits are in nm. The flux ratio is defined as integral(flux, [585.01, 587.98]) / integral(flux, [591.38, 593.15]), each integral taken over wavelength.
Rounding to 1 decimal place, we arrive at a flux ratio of 1.6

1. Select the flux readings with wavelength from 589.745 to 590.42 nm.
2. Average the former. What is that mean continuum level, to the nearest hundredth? 7.26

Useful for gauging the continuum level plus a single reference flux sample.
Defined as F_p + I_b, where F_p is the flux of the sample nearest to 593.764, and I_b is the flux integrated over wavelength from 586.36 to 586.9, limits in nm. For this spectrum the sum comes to 12.8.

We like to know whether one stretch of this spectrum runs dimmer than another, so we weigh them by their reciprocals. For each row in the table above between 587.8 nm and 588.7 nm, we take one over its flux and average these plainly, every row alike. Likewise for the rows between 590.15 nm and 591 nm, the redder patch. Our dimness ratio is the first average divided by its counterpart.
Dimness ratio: 1.02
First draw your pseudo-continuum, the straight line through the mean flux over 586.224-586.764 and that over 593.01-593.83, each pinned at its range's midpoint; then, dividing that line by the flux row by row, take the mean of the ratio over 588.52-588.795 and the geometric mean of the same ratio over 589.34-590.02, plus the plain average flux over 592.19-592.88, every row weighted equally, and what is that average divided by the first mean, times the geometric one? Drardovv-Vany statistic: 9.4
